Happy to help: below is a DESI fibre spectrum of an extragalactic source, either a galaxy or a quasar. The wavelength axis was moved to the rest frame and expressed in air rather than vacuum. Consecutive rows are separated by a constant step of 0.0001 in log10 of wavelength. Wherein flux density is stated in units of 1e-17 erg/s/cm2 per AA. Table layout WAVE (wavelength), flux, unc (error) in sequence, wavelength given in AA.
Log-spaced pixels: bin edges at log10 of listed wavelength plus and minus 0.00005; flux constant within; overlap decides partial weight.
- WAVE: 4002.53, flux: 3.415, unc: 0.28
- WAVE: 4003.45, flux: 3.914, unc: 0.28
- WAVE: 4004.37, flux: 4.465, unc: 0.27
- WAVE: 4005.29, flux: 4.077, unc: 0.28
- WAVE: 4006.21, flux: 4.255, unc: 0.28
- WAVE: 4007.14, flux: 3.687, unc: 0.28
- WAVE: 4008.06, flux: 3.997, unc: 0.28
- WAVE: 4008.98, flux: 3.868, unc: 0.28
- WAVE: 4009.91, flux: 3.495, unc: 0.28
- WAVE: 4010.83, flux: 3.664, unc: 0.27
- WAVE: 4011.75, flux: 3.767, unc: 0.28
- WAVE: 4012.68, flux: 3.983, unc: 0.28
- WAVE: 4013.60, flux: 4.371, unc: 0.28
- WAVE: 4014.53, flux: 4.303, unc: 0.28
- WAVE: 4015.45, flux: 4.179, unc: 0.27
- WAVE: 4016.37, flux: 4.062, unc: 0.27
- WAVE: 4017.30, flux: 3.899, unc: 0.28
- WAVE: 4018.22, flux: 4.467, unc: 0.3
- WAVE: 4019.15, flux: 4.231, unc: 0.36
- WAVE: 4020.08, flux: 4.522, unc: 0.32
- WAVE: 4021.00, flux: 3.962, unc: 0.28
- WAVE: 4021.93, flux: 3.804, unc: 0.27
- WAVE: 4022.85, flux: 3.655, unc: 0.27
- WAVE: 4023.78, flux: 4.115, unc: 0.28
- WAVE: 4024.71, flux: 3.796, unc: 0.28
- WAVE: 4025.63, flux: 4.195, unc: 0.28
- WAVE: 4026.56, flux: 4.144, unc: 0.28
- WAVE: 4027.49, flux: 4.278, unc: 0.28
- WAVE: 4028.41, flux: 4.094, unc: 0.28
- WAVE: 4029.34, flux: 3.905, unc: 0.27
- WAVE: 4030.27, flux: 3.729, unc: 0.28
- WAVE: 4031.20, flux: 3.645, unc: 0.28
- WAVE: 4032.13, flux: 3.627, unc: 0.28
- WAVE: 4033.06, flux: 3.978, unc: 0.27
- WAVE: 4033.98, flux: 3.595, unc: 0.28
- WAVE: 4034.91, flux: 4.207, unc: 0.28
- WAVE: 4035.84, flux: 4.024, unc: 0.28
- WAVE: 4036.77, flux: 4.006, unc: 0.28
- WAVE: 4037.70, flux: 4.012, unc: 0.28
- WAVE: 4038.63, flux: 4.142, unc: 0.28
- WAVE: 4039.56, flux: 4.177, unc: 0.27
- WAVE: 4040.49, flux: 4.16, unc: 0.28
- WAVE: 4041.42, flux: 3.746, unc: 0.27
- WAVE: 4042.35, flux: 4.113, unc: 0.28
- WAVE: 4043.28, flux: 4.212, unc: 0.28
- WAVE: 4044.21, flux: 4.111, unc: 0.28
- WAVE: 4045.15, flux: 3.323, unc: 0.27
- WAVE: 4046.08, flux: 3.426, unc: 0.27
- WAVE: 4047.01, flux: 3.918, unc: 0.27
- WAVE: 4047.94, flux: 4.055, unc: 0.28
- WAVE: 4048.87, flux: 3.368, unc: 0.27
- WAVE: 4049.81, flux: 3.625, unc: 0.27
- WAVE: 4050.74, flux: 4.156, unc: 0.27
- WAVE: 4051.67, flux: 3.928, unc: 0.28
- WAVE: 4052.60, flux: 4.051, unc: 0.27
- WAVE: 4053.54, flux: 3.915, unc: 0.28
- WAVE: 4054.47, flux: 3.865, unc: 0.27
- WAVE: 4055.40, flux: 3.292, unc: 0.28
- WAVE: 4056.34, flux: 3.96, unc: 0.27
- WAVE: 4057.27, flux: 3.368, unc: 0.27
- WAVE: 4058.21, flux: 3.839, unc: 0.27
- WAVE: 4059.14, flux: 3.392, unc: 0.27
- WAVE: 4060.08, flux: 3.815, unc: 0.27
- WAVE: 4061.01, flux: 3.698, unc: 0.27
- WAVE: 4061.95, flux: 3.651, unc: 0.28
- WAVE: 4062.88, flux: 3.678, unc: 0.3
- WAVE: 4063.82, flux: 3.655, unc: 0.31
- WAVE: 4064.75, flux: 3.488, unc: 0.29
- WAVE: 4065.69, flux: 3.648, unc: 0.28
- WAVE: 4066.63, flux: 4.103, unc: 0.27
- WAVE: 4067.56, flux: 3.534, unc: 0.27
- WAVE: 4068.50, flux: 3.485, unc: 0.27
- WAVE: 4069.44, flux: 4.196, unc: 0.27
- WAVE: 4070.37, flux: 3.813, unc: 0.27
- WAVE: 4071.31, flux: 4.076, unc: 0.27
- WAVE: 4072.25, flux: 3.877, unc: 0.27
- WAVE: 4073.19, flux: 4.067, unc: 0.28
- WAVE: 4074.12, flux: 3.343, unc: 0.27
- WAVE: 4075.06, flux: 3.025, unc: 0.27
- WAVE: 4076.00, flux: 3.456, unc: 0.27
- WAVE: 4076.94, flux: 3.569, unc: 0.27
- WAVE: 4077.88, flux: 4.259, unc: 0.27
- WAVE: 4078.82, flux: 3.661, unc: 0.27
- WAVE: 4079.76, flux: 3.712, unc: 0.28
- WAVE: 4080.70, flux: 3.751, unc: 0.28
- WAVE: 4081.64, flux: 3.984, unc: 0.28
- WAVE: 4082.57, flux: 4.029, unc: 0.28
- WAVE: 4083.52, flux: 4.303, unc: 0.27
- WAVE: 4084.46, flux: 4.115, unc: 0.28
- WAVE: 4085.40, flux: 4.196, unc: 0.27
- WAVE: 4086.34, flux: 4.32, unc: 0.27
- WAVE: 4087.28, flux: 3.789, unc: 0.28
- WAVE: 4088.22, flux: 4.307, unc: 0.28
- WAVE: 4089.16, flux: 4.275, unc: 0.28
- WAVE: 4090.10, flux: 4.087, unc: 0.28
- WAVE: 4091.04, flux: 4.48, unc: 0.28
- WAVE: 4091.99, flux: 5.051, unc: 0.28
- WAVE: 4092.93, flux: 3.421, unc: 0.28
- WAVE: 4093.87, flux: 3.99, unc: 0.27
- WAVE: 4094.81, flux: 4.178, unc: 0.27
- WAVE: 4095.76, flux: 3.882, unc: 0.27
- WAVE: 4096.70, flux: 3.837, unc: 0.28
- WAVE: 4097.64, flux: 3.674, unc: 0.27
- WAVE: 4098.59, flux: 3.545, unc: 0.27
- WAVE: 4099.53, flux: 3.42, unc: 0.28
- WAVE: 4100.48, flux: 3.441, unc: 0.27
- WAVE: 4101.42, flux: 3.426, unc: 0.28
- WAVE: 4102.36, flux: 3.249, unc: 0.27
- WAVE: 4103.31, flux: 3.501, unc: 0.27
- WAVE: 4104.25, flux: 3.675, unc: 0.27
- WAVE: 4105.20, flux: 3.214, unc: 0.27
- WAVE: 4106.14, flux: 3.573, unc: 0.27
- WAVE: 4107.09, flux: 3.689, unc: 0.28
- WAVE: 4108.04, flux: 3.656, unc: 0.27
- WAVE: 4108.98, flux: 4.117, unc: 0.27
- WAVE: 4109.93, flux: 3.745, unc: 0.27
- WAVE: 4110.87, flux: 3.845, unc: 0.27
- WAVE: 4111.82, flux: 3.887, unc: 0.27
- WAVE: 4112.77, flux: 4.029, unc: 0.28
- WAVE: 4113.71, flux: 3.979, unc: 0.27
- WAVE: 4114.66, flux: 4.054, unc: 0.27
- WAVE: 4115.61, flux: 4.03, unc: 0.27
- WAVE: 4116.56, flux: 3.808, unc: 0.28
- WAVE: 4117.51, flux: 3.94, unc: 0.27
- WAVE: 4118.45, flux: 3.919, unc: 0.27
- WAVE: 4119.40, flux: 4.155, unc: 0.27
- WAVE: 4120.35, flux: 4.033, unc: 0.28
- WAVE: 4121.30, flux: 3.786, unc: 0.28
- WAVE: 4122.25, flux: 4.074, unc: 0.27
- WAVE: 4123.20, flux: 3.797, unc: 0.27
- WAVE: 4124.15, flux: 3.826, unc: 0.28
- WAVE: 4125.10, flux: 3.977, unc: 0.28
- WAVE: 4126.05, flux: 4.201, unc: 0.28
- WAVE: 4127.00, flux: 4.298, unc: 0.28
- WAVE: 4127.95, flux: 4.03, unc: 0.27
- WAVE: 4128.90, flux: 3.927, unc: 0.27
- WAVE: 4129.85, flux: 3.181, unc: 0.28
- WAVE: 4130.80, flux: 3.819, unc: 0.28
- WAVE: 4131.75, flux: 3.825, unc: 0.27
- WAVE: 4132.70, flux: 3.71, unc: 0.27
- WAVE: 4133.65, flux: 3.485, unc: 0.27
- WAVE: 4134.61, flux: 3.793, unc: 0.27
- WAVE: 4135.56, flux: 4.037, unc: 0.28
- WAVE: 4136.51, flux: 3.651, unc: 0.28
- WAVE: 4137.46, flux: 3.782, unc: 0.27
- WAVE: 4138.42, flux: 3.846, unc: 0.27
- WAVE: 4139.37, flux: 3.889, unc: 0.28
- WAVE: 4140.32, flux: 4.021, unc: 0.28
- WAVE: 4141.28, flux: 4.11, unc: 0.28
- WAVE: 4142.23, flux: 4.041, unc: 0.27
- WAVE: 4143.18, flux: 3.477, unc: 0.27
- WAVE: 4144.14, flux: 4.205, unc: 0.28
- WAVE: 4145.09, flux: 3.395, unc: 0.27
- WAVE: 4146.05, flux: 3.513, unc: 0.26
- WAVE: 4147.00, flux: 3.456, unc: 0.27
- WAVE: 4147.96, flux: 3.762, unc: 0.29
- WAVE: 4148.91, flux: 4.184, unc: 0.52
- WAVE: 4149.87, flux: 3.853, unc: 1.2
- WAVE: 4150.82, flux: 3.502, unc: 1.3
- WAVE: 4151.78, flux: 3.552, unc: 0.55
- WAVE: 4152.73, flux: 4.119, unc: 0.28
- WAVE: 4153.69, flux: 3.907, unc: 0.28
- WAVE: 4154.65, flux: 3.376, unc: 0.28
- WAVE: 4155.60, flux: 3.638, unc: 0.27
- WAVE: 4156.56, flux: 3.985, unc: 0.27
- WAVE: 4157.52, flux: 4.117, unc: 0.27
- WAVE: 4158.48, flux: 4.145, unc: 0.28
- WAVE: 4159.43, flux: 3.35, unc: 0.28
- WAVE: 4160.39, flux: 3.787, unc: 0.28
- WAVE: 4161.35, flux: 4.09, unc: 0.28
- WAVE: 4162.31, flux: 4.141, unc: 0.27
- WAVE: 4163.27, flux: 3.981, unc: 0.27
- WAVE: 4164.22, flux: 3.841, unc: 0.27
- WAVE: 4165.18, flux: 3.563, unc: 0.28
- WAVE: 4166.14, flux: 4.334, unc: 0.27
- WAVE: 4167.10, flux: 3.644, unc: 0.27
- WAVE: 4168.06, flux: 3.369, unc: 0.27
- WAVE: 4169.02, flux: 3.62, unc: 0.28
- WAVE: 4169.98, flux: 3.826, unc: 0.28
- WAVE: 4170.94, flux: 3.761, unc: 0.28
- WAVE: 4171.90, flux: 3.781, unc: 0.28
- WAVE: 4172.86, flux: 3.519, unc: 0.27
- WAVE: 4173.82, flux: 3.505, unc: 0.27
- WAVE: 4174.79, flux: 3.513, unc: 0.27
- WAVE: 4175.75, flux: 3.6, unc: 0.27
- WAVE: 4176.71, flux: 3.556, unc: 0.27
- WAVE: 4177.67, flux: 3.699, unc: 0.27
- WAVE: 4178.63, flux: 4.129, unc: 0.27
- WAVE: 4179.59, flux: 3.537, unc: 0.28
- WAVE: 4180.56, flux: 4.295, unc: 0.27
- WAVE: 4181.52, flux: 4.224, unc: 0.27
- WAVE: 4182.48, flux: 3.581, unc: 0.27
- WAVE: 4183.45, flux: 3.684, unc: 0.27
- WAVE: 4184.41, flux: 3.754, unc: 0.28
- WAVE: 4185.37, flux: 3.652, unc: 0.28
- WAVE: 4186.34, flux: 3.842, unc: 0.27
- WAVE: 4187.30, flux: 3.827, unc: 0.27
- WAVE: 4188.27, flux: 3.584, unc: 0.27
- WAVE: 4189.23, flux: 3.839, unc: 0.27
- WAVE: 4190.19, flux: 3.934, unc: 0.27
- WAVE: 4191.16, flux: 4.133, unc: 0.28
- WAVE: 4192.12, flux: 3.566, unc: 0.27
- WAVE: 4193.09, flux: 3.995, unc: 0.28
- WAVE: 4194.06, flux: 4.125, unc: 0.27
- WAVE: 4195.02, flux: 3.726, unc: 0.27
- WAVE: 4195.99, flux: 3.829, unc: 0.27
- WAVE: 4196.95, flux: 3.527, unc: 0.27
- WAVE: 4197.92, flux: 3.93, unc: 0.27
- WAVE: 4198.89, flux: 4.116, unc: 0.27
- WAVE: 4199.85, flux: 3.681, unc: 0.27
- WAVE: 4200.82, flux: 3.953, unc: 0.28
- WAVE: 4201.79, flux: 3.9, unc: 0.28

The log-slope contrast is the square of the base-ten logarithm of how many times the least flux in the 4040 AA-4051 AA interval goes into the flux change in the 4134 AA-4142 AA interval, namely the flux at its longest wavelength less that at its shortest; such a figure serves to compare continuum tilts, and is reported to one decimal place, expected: 1.0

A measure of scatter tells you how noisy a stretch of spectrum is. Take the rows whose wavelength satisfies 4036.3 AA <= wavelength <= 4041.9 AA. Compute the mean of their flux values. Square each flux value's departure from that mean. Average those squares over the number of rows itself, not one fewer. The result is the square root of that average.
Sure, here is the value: 0.15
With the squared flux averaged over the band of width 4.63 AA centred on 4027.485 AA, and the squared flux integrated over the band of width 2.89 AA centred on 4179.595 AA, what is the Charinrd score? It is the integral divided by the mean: 3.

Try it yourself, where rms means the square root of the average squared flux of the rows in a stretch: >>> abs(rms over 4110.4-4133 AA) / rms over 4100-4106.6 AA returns 1.14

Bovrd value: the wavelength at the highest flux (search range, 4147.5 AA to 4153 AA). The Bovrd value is 4148.91 AA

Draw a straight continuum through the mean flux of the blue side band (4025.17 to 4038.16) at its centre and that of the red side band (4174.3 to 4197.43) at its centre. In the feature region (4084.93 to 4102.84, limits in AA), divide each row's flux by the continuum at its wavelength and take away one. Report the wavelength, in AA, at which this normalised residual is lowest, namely 4102.36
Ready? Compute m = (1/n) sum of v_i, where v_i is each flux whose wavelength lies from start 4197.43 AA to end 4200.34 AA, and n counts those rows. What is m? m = 3.91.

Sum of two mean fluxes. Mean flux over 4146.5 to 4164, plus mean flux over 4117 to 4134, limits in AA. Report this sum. 7.72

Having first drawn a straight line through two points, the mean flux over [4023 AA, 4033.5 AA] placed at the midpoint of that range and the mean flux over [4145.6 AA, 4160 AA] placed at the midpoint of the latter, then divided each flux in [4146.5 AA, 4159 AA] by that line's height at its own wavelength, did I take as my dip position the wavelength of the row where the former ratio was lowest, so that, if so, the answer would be 4154.65 AA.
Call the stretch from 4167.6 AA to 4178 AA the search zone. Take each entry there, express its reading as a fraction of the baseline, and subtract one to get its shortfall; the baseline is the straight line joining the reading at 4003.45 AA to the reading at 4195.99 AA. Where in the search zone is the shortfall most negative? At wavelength 4168.06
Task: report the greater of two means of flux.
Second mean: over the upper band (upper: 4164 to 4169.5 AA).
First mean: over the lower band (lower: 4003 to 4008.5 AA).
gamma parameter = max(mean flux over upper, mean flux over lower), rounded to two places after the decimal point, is 4.07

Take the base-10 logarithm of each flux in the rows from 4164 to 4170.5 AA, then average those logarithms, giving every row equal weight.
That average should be 0.57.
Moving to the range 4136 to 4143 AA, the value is 0.59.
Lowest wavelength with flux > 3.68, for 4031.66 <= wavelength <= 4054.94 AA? 4033.06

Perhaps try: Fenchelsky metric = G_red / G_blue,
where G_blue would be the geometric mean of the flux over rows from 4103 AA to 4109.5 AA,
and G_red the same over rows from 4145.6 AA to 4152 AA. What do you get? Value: 1.02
